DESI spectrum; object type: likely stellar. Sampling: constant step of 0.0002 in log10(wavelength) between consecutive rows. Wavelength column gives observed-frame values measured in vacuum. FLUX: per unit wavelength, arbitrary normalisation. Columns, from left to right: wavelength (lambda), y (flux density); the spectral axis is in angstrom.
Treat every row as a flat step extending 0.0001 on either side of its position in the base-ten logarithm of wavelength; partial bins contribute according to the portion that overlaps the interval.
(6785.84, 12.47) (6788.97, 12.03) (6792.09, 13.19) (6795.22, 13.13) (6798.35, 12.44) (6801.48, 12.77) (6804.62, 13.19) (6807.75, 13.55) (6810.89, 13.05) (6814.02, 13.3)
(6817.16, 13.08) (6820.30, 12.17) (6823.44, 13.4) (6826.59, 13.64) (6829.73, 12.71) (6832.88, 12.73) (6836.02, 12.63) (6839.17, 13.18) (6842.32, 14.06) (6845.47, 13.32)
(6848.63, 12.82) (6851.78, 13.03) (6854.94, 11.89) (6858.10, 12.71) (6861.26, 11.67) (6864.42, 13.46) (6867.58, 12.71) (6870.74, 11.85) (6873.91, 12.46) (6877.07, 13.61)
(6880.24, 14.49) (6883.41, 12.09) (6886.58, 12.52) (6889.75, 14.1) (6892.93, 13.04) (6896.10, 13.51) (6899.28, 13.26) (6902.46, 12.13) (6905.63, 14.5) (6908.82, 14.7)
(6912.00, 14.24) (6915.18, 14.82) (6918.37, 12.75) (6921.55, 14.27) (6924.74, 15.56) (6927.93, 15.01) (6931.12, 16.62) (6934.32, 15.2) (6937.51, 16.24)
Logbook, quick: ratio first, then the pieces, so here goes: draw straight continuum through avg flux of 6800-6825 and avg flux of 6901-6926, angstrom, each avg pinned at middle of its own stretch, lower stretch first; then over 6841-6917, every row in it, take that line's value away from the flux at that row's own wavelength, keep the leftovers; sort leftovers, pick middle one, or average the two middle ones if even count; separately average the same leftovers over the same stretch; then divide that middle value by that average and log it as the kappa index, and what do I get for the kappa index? 1.0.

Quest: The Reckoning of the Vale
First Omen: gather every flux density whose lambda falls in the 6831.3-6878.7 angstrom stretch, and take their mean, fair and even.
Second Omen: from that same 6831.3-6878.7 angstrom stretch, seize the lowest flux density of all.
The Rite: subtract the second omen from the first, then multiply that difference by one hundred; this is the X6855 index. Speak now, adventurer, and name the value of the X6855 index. 114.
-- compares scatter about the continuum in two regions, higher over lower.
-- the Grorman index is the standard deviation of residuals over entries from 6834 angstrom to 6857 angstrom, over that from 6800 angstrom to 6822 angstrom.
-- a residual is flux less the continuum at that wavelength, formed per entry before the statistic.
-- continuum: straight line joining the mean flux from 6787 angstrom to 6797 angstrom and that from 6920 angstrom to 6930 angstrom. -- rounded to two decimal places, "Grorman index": 1.45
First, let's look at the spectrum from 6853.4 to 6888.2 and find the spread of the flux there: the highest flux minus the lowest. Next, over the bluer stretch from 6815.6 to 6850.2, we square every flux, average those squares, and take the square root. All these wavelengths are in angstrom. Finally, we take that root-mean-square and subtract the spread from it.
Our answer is 10.3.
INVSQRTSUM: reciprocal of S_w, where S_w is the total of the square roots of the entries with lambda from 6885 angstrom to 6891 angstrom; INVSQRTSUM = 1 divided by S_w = 0.137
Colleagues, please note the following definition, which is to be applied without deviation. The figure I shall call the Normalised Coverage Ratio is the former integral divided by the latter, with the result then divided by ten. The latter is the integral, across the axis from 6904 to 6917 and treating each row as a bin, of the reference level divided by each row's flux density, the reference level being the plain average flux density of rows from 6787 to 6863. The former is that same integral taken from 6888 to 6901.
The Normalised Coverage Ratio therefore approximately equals 0.108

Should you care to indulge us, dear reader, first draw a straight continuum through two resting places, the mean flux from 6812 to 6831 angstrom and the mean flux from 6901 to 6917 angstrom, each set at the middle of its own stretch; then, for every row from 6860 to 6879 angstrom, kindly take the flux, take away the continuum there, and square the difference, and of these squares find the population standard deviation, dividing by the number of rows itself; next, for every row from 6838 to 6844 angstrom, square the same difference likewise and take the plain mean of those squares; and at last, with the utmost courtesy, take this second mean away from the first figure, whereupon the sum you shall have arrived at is 1.1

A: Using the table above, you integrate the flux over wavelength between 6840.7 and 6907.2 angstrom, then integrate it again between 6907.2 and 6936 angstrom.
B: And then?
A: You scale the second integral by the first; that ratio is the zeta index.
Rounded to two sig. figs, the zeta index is 0.49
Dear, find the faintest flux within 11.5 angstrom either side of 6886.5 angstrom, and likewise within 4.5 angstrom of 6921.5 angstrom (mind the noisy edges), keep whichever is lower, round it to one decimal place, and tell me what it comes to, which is 12.1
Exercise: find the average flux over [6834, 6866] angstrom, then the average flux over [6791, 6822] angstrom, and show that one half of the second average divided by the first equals 0.504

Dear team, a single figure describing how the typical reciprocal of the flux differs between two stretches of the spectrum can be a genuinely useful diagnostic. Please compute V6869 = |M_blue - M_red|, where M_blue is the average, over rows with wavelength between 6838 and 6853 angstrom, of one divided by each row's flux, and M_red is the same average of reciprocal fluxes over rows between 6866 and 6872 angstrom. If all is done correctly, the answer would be 0.006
